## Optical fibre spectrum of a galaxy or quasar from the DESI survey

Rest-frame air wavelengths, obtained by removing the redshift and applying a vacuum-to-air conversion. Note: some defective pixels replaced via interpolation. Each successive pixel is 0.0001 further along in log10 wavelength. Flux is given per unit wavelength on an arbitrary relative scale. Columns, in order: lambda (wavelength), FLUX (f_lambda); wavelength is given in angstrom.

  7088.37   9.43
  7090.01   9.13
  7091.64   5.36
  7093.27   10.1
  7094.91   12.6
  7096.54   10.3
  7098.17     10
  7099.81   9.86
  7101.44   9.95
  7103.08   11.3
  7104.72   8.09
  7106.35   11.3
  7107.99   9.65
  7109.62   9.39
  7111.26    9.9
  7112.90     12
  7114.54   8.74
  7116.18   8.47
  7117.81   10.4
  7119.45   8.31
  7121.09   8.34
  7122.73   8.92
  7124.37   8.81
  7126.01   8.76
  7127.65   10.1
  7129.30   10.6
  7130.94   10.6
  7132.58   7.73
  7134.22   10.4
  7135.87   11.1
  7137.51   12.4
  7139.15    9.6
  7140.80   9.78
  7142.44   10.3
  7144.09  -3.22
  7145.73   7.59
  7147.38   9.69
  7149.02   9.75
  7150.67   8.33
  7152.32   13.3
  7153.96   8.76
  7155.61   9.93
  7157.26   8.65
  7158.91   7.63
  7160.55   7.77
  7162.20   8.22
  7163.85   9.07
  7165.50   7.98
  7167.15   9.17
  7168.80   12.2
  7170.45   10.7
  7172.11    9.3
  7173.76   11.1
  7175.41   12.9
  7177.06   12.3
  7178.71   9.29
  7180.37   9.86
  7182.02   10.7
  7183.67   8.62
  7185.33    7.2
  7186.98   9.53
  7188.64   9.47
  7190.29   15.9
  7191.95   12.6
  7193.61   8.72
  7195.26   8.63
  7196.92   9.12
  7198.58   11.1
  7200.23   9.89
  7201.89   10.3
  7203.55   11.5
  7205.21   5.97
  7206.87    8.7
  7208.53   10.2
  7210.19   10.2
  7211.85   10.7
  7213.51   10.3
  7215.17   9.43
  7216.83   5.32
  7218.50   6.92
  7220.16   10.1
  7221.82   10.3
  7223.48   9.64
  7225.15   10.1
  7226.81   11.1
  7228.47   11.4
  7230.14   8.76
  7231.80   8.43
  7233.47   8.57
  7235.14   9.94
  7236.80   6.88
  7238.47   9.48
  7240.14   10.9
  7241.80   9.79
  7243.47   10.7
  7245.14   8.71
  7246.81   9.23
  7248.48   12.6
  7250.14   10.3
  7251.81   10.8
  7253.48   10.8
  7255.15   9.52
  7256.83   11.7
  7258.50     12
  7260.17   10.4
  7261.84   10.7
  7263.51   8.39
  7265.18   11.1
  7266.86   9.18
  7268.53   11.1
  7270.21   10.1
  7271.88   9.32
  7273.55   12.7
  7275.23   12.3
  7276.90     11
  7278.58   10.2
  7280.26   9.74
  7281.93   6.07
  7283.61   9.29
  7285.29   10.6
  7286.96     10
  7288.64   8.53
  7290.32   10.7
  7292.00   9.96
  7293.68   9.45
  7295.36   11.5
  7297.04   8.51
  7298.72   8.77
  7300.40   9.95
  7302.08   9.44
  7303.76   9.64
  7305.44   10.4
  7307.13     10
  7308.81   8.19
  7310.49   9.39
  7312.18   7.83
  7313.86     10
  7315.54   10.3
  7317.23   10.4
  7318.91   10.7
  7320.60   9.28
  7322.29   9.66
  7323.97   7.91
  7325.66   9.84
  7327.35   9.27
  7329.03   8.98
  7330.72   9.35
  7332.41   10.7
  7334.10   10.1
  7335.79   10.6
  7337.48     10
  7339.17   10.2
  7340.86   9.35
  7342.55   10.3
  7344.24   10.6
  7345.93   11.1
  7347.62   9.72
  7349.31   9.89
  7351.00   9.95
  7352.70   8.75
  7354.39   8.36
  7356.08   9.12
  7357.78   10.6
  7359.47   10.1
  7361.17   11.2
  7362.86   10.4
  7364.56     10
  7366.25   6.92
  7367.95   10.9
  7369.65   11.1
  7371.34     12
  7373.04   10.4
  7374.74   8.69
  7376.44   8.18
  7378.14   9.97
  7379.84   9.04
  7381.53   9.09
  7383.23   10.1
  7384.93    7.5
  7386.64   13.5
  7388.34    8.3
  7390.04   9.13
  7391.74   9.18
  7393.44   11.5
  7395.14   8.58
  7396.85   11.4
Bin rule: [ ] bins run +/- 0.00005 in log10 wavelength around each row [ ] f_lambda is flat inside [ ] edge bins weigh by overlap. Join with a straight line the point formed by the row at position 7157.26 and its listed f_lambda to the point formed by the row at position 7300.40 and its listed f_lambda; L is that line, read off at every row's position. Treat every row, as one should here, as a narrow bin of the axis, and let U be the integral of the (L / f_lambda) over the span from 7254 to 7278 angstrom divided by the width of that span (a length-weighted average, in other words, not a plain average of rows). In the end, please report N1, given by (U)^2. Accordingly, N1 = 0.84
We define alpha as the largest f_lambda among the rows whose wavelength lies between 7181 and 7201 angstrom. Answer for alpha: 15.9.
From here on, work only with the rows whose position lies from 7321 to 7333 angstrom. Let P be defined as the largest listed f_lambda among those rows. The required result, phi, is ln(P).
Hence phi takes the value 2.37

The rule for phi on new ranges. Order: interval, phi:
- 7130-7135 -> 2.36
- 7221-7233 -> 2.43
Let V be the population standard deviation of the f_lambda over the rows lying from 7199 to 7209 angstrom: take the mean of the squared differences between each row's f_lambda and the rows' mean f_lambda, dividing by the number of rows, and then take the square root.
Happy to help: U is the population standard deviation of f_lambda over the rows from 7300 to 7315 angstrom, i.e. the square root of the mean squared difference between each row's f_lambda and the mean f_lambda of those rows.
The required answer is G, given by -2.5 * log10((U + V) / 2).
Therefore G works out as -0.3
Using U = 0.82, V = 1.7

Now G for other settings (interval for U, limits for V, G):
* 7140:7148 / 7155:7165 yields -1.2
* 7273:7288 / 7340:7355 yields -0.3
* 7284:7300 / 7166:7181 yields -0.2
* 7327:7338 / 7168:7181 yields 0.0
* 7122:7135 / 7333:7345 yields 0.4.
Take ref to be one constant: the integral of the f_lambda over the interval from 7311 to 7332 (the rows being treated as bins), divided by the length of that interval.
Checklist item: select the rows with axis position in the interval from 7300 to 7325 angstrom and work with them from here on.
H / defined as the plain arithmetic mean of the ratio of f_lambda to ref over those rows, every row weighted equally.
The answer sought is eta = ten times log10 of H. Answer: 0.03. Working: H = 1.01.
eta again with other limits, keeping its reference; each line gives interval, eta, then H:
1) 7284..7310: 0.10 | 1.02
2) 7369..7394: 0.16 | 1.04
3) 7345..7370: 0.18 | 1.04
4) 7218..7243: 0.00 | 1.00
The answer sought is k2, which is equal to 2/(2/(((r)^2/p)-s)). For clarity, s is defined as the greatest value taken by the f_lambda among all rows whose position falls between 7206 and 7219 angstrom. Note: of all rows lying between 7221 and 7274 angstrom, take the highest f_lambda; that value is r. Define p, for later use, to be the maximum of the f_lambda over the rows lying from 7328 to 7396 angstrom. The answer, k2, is 1.2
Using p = 13.5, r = 12.7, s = 10.7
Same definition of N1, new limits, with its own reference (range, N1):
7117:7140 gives 0.77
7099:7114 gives 0.67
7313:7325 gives 1.10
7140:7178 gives 0.58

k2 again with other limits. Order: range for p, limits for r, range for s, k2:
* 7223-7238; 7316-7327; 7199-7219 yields -1.5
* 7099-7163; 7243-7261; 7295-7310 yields 0.4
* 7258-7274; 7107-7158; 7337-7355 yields 2.8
